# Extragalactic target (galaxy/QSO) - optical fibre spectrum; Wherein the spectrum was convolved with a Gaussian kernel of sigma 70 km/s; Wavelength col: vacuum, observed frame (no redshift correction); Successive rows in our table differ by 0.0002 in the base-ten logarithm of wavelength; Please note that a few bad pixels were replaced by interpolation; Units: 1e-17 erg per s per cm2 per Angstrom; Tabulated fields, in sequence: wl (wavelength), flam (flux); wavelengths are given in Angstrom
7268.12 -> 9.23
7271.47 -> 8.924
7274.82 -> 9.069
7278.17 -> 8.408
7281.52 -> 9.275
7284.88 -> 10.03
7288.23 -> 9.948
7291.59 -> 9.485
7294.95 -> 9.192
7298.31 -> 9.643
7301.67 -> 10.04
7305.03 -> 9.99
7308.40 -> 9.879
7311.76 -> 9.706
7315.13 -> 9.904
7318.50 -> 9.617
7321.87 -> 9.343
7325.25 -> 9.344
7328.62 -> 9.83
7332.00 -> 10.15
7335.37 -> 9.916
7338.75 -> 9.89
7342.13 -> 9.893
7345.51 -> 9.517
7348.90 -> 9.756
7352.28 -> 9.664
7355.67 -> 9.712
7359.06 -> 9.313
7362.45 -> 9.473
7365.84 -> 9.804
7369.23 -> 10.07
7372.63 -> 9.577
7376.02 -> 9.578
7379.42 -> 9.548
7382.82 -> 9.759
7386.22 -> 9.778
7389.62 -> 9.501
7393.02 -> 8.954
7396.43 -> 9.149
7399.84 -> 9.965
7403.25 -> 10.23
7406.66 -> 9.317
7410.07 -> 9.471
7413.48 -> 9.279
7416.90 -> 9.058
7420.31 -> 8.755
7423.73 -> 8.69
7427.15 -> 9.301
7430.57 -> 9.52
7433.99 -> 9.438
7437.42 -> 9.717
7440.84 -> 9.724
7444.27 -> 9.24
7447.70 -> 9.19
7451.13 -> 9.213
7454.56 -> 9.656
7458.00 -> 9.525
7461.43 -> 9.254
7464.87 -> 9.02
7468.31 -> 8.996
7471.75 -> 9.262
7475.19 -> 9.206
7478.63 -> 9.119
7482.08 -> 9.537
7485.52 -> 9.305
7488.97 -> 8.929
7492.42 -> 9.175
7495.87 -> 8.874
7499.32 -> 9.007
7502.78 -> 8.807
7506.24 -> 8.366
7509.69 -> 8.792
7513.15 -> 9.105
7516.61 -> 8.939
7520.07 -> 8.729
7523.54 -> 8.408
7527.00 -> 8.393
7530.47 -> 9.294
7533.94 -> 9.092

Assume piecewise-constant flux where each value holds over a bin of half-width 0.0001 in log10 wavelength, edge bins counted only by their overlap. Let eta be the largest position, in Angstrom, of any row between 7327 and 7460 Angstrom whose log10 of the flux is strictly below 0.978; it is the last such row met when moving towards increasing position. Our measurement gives 7451.13 Angstrom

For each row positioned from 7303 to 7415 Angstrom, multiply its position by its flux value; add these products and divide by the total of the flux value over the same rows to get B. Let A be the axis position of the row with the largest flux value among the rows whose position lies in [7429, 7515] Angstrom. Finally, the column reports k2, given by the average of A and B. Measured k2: 7399.8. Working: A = 7440.84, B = 7358.8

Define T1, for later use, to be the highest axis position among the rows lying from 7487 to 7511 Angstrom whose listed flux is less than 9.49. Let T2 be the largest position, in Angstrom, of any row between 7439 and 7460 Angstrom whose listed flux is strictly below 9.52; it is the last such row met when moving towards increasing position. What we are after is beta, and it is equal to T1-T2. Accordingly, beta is 58.6 Angstrom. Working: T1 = 7509.69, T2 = 7451.13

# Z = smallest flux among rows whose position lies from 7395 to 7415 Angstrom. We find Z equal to 9.149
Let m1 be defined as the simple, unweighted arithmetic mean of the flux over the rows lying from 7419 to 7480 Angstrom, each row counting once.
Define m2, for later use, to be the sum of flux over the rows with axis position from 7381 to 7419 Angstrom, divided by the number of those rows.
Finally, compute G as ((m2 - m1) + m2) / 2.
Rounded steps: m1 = 9.3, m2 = 9.5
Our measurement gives 4.9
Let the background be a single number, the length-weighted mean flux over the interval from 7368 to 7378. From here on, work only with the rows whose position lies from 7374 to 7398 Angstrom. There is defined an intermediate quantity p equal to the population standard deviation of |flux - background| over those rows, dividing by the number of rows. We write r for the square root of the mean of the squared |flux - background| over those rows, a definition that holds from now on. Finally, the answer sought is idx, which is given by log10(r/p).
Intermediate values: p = 0.26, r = 0.38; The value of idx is 0.17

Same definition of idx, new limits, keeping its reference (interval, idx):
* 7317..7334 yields 0.34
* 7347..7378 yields 0.20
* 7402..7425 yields 0.39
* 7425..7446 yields 0.20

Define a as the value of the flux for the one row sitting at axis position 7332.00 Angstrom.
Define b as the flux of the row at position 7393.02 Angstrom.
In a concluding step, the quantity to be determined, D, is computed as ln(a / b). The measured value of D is 0.125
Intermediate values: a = 10.15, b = 8.954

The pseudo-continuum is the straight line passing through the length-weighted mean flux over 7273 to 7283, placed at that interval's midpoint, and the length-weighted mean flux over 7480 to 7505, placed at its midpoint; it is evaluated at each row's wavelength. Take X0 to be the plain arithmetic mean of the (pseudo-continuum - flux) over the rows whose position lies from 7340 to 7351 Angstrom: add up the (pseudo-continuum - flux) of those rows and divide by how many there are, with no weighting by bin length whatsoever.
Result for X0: -0.8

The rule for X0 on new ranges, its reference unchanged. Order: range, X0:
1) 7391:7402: -0.4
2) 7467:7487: -0.2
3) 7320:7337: -0.8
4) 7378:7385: -0.7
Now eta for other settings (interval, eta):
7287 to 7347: 7325.25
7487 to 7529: 7527.00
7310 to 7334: 7325.25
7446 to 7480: 7478.63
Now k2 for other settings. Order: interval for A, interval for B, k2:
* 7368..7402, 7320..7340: 7349.8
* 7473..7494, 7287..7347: 7399.5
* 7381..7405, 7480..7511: 7449.4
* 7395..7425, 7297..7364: 7366.7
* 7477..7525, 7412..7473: 7462.4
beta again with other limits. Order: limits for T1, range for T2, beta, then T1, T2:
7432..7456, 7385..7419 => 34.2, 7451.13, 7416.90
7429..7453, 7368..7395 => 58.1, 7451.13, 7393.02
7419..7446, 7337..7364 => 81.8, 7444.27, 7362.45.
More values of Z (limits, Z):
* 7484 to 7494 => 8.929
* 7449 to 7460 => 9.213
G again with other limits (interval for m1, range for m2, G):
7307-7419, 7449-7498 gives 4.4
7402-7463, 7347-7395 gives 4.9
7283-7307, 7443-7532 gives 4.2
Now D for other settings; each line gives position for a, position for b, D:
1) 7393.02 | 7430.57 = -0.061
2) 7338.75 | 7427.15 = 0.061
